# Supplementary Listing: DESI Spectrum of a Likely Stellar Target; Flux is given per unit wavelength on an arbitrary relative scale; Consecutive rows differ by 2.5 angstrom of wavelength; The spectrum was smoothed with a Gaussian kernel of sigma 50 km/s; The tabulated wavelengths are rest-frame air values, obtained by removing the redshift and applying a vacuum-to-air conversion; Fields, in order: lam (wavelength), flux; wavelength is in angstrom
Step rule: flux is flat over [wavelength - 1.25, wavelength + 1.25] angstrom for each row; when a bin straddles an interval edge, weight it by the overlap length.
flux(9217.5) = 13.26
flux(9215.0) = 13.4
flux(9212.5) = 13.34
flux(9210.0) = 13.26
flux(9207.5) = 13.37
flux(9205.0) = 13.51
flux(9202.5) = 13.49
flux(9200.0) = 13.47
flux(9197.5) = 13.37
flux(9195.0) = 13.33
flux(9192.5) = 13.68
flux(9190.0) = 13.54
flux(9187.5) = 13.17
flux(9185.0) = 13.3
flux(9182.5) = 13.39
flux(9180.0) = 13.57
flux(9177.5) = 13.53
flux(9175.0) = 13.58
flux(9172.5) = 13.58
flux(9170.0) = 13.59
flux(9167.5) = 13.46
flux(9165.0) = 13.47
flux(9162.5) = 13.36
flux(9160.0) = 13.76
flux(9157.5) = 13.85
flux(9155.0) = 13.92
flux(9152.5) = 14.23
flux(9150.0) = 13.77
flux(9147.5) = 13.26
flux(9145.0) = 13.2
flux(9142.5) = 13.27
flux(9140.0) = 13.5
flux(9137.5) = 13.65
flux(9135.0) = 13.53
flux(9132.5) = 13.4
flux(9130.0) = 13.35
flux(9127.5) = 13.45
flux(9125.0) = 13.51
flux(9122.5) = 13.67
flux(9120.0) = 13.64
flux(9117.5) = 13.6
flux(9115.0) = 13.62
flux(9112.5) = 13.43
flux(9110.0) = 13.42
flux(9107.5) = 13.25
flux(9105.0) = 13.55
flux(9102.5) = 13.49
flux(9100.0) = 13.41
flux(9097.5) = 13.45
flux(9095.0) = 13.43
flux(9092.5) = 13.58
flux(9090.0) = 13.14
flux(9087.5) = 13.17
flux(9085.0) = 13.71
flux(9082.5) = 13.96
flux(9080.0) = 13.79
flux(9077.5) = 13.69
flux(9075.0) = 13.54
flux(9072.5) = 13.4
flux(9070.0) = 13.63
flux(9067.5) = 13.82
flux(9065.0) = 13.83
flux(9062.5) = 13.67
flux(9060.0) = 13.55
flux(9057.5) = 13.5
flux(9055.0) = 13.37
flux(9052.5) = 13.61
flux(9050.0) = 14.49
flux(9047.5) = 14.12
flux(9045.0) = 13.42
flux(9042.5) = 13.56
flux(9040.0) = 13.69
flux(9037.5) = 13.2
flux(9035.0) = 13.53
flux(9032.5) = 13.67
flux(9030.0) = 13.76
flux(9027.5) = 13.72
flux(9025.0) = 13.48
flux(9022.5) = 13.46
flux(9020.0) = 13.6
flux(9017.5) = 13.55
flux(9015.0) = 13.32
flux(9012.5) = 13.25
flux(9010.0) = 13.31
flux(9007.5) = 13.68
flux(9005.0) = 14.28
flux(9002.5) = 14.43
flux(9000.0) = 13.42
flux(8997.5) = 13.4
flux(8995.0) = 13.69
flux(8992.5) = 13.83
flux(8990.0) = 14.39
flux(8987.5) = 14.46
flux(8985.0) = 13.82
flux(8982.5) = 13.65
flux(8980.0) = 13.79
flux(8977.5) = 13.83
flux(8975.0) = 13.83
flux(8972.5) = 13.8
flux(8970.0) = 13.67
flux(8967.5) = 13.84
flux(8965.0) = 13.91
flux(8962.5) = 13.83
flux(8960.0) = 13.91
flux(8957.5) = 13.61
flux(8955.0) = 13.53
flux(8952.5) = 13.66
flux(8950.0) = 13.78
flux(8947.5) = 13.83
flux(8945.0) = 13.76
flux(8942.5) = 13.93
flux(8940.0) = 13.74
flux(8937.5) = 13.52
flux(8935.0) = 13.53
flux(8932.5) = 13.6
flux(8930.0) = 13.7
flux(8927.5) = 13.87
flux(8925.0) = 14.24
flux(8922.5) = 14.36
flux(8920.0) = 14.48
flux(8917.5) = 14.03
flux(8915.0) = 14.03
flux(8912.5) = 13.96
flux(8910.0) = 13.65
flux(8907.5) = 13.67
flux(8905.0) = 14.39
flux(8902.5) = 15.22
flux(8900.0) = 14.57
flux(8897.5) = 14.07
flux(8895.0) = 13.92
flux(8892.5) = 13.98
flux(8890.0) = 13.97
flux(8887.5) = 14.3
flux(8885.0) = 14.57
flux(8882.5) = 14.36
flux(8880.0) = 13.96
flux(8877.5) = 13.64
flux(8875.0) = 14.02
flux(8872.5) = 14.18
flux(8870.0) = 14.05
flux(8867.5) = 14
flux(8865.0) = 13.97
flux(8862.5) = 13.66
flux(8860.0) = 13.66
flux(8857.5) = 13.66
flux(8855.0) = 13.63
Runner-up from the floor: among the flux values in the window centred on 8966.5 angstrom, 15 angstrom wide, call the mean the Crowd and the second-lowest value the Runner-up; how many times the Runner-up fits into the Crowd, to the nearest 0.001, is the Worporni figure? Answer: 1.002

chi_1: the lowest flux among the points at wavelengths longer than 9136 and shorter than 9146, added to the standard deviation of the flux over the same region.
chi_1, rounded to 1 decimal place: 13.4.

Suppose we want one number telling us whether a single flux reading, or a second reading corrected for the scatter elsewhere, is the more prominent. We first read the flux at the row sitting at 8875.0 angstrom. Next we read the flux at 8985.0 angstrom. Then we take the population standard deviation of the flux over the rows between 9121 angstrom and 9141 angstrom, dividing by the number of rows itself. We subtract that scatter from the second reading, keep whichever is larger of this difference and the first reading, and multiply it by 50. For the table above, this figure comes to 701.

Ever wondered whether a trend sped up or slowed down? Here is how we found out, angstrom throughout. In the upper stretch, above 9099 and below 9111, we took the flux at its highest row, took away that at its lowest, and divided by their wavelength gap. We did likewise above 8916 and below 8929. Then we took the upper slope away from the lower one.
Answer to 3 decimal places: -0.017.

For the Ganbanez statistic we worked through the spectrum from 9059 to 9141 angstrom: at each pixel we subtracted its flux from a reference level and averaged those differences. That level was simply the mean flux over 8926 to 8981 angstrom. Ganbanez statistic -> 0.21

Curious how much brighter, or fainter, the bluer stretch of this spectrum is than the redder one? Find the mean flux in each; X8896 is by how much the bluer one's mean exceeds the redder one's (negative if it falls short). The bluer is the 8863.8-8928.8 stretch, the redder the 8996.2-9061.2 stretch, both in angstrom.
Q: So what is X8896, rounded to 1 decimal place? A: 0.5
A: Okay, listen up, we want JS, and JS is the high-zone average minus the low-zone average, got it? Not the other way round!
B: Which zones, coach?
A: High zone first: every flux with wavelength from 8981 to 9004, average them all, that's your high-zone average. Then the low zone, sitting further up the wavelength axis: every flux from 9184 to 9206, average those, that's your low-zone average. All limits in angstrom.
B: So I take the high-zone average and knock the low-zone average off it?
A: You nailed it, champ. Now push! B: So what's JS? 0.47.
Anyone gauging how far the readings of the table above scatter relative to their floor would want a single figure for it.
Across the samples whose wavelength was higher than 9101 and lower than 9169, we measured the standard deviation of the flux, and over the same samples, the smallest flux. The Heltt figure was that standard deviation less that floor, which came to -13.0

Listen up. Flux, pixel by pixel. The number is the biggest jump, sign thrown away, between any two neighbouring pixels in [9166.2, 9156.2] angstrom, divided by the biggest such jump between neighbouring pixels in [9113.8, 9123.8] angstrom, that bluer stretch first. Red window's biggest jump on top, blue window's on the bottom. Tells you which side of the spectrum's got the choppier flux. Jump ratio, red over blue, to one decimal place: 10.0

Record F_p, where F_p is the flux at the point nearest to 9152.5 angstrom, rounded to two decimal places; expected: 14.23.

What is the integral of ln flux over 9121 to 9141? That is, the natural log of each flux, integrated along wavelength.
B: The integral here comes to 52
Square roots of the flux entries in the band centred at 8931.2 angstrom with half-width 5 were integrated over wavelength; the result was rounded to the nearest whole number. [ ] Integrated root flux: 37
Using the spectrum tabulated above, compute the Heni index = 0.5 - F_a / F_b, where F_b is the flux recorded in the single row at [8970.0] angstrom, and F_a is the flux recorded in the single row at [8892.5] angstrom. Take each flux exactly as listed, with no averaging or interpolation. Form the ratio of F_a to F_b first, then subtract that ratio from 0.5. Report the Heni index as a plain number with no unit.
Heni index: -0.523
